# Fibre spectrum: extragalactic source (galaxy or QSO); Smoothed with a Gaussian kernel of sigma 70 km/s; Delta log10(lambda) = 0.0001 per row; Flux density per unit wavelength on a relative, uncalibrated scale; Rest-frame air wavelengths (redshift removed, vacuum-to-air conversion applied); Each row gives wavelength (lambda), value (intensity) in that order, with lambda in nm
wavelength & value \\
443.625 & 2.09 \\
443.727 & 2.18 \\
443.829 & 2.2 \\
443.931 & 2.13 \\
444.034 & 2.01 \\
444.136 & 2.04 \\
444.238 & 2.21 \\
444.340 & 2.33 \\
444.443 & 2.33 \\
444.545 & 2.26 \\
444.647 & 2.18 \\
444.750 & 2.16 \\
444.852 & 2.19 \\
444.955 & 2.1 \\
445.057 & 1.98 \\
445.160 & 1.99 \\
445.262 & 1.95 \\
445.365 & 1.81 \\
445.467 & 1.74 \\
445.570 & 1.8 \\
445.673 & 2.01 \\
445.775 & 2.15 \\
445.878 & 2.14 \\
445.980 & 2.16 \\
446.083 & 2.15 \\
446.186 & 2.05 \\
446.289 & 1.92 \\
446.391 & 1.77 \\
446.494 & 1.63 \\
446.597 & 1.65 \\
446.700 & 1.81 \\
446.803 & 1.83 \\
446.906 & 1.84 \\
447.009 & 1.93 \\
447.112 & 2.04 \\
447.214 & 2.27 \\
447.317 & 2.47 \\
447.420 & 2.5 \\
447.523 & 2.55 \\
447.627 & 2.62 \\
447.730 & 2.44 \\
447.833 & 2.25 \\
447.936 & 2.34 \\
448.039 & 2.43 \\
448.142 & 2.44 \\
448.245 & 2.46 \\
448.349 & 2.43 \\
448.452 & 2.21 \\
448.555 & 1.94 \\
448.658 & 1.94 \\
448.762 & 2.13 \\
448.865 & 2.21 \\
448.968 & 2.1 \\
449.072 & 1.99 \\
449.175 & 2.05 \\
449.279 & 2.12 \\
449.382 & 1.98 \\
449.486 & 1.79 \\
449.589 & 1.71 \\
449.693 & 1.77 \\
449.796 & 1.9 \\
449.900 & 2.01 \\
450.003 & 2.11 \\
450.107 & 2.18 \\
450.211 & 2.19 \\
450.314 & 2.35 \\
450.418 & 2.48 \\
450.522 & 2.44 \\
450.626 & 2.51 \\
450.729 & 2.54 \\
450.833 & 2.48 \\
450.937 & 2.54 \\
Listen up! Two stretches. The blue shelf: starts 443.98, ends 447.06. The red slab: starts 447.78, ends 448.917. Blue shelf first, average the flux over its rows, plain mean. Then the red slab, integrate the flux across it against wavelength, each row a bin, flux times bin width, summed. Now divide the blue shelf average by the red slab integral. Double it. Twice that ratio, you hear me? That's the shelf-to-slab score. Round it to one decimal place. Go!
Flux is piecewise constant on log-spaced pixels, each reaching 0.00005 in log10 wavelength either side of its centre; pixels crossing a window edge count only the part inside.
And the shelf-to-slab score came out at 1.6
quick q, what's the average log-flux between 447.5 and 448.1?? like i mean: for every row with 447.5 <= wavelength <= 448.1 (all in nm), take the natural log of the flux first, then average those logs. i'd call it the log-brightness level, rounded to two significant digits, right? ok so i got 0.89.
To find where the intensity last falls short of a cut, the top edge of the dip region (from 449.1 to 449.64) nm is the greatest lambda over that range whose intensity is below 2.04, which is 449.589 nm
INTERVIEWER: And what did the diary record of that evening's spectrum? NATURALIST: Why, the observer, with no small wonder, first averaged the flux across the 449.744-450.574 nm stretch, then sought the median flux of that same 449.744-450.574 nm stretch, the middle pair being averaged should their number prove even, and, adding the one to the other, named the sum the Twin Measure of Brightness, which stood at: 4.39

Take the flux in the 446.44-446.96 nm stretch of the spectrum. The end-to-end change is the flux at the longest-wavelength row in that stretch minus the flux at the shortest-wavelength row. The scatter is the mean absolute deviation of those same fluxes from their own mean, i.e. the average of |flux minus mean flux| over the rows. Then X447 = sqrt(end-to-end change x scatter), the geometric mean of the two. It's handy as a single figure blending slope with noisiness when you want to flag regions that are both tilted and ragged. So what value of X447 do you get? 0.14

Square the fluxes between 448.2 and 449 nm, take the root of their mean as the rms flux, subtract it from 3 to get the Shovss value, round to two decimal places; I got 0.81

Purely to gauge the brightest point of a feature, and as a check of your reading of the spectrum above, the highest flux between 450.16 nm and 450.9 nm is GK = 2.54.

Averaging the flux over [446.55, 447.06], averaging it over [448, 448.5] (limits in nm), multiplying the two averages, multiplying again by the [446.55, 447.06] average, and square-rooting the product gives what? 2.80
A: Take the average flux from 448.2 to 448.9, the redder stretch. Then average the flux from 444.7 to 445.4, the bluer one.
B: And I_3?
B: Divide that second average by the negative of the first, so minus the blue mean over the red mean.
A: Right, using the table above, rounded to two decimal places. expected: -0.93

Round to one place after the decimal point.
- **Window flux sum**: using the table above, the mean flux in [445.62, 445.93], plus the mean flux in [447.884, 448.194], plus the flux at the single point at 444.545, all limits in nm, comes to 6.8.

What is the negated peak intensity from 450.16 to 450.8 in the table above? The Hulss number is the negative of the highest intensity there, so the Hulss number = -2.54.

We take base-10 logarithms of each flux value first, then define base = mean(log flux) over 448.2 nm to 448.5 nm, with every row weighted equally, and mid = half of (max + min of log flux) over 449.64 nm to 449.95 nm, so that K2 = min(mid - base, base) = -0.10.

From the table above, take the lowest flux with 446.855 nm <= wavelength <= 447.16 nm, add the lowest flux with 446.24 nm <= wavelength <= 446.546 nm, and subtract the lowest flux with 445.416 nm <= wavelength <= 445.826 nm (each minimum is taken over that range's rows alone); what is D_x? 1.7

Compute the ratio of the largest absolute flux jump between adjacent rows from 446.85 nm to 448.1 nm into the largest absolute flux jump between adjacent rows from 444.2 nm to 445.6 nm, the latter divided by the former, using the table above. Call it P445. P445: 0.6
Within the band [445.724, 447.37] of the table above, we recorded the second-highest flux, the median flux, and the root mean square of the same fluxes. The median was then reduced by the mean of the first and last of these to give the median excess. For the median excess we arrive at -0.15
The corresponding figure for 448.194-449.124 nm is -0.17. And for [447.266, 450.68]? -0.18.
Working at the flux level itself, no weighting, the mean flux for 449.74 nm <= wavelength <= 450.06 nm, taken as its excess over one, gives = 1.01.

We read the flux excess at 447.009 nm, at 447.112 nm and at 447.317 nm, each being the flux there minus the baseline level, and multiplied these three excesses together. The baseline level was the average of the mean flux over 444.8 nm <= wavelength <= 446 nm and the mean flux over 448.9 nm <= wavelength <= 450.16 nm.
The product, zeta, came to -0.001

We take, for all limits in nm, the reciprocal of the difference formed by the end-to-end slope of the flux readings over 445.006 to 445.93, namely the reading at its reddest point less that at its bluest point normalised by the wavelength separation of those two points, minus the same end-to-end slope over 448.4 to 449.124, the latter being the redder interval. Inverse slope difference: 1.8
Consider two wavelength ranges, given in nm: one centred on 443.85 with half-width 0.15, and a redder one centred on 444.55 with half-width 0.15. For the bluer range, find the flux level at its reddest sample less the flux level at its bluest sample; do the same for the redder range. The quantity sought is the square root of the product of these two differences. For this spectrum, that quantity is 0.087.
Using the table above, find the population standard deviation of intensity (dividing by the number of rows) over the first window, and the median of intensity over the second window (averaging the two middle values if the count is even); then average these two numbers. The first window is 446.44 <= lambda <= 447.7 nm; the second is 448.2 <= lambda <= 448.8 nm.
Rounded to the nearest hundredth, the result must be 1.26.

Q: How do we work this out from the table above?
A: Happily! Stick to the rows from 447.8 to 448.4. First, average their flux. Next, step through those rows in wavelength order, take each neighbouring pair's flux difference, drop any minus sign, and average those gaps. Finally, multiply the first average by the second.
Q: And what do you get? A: 0.11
